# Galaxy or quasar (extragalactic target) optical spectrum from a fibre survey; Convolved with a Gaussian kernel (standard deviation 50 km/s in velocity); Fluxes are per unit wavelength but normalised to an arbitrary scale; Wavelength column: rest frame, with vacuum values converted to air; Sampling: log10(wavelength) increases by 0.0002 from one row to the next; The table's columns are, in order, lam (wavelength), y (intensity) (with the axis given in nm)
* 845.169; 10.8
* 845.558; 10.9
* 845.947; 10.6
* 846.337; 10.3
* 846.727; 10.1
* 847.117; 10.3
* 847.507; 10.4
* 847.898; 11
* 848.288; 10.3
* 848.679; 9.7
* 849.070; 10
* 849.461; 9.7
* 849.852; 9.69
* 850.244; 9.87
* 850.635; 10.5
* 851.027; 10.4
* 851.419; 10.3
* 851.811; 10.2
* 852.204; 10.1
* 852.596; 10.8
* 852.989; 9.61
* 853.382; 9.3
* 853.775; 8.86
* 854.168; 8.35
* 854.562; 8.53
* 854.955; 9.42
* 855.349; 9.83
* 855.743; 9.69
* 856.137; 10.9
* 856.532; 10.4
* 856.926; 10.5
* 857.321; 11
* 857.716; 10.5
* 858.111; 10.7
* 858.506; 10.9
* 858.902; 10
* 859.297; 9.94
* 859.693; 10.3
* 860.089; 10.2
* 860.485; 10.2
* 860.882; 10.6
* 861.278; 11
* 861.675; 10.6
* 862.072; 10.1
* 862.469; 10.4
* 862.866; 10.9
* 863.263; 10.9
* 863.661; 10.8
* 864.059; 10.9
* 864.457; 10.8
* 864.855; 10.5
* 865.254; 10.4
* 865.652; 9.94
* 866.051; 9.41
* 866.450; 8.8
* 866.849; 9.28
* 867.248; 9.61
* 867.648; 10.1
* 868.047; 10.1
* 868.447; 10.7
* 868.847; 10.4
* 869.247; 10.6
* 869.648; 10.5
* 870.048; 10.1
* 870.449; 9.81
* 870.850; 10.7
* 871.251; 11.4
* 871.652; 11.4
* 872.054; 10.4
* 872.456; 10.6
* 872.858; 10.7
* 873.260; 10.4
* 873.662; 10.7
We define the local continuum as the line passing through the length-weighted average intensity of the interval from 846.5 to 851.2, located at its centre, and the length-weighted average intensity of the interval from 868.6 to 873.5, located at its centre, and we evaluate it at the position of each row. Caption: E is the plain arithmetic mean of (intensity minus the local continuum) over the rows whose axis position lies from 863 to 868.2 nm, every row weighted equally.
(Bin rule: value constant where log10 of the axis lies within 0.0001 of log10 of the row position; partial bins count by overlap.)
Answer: -0.4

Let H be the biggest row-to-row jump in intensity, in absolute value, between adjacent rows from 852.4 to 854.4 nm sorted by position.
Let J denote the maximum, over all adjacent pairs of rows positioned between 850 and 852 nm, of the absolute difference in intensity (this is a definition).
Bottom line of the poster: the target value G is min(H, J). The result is 0.6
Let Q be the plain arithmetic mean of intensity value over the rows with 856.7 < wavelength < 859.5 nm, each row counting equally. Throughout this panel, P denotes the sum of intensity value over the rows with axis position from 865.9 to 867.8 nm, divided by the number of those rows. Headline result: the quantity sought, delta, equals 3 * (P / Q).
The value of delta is 2.7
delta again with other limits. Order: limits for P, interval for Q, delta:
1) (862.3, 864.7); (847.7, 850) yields 3.2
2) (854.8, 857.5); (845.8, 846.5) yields 2.9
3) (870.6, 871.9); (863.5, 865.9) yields 3.2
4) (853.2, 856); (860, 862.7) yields 2.6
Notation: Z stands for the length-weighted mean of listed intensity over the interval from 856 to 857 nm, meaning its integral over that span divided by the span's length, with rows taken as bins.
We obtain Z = 10.6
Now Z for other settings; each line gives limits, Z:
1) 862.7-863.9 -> 10.9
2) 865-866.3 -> 9.9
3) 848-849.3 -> 10.1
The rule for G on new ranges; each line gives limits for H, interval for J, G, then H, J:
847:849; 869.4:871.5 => 0.7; 0.70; 0.89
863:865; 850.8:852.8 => 0.3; 0.30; 0.70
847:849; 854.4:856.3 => 0.7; 0.70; 1.21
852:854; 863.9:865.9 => 0.5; 1.19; 0.46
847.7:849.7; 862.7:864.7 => 0.1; 0.70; 0.10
